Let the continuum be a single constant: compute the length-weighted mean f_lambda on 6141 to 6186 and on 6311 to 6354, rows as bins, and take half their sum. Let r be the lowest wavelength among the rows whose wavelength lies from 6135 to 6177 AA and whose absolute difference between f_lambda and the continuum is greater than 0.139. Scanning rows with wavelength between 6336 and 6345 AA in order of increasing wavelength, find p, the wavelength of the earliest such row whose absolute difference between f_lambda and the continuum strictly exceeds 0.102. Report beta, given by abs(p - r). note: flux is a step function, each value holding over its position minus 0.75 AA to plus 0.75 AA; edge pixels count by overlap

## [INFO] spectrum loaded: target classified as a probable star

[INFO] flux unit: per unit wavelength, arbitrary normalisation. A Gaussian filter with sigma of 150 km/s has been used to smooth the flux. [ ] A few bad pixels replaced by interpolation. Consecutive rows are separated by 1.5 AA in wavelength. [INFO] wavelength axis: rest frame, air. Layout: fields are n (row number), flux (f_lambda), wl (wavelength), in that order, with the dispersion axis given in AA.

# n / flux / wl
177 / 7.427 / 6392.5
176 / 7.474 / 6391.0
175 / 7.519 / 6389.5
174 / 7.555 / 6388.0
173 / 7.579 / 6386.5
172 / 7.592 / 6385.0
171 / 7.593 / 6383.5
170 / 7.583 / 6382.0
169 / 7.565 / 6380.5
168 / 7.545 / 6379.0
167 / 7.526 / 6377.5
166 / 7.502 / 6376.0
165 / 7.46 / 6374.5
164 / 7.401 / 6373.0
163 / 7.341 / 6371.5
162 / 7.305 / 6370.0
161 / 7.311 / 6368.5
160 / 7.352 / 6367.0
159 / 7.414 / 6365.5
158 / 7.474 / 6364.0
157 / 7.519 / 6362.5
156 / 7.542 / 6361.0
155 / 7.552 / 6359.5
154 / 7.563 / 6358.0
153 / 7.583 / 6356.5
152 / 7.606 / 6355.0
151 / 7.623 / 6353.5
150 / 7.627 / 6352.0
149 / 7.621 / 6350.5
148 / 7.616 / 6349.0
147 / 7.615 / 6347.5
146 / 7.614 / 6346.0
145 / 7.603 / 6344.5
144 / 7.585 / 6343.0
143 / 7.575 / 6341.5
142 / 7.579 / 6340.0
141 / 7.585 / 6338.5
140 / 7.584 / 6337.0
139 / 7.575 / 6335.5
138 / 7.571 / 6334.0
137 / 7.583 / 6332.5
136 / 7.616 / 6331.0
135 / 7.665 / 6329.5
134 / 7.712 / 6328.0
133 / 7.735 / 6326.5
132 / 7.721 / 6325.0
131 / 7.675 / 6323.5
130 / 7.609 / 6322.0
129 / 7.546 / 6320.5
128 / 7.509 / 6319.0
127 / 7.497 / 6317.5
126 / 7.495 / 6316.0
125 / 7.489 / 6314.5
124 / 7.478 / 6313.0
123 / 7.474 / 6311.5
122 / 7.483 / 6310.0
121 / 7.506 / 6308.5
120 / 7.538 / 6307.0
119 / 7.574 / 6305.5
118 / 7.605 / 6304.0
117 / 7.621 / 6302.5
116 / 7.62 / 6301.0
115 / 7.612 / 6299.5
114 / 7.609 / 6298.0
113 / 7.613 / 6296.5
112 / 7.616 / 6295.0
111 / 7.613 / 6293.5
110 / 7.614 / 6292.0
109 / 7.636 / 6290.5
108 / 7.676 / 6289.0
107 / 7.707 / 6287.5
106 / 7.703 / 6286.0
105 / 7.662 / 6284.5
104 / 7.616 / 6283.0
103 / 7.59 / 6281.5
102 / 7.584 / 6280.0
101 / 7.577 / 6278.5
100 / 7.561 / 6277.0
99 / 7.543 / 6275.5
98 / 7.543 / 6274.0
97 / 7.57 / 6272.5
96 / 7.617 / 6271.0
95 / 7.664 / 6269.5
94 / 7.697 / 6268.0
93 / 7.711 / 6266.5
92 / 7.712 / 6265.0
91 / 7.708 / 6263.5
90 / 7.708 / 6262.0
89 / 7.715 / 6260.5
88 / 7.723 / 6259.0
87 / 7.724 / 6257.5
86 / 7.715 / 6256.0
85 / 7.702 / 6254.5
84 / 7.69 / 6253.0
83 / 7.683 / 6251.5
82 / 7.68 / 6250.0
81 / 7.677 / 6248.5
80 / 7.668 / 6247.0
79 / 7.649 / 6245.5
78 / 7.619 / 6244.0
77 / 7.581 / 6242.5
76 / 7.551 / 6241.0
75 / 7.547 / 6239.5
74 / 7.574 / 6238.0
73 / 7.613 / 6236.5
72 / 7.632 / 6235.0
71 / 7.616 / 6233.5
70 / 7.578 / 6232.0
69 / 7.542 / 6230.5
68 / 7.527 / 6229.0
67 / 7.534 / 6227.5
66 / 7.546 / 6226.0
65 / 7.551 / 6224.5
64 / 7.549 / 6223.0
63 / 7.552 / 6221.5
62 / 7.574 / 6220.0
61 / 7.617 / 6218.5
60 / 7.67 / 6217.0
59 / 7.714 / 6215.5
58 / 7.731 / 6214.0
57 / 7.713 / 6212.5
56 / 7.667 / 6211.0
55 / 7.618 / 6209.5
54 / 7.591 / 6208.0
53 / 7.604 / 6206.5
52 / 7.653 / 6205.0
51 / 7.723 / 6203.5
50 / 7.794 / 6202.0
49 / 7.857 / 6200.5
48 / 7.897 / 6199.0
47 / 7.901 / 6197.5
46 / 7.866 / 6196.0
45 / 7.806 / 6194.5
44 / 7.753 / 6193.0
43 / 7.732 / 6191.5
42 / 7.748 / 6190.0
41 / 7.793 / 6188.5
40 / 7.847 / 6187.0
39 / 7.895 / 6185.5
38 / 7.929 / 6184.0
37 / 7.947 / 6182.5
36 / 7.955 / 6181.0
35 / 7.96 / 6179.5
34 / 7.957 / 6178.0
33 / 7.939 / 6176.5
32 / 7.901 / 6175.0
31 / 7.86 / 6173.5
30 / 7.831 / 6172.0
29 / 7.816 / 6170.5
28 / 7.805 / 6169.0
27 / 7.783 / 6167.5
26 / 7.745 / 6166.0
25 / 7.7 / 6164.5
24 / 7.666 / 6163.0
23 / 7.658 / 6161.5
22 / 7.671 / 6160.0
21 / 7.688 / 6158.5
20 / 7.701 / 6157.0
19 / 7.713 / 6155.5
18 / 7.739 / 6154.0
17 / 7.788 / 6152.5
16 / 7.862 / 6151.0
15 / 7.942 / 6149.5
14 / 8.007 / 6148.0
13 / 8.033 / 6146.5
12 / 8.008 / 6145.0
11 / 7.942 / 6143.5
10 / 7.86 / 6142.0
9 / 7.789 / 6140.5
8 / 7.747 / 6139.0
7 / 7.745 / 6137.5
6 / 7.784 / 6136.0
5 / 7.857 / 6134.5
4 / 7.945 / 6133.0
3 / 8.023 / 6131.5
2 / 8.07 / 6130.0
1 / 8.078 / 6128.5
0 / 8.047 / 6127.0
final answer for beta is 195.0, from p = 6337.0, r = 6142.0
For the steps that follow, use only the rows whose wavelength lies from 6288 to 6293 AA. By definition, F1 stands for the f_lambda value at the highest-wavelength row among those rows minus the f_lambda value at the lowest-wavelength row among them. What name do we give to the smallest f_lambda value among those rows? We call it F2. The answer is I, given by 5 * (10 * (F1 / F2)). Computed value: -0.4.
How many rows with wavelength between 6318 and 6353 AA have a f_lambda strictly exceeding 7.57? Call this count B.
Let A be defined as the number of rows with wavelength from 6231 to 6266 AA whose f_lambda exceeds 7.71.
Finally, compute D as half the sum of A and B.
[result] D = 13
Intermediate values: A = 5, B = 21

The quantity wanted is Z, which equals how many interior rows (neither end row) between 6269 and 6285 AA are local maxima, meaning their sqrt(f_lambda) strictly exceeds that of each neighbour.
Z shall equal 0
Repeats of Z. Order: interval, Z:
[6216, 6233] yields 1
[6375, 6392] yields 1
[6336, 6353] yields 1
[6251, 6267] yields 2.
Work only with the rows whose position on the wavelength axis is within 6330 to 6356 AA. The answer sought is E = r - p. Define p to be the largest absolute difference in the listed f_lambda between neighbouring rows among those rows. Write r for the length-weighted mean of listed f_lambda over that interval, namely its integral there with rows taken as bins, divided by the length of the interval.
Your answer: 7.57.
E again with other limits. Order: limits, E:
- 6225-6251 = 7.56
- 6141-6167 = 7.72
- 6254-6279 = 7.61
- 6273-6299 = 7.57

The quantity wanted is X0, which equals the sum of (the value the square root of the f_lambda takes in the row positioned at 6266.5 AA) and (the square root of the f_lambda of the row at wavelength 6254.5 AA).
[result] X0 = 5.55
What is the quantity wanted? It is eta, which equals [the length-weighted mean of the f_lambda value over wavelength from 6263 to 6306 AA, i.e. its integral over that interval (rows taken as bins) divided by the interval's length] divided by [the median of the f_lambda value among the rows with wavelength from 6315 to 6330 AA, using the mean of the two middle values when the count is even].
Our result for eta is 1.00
